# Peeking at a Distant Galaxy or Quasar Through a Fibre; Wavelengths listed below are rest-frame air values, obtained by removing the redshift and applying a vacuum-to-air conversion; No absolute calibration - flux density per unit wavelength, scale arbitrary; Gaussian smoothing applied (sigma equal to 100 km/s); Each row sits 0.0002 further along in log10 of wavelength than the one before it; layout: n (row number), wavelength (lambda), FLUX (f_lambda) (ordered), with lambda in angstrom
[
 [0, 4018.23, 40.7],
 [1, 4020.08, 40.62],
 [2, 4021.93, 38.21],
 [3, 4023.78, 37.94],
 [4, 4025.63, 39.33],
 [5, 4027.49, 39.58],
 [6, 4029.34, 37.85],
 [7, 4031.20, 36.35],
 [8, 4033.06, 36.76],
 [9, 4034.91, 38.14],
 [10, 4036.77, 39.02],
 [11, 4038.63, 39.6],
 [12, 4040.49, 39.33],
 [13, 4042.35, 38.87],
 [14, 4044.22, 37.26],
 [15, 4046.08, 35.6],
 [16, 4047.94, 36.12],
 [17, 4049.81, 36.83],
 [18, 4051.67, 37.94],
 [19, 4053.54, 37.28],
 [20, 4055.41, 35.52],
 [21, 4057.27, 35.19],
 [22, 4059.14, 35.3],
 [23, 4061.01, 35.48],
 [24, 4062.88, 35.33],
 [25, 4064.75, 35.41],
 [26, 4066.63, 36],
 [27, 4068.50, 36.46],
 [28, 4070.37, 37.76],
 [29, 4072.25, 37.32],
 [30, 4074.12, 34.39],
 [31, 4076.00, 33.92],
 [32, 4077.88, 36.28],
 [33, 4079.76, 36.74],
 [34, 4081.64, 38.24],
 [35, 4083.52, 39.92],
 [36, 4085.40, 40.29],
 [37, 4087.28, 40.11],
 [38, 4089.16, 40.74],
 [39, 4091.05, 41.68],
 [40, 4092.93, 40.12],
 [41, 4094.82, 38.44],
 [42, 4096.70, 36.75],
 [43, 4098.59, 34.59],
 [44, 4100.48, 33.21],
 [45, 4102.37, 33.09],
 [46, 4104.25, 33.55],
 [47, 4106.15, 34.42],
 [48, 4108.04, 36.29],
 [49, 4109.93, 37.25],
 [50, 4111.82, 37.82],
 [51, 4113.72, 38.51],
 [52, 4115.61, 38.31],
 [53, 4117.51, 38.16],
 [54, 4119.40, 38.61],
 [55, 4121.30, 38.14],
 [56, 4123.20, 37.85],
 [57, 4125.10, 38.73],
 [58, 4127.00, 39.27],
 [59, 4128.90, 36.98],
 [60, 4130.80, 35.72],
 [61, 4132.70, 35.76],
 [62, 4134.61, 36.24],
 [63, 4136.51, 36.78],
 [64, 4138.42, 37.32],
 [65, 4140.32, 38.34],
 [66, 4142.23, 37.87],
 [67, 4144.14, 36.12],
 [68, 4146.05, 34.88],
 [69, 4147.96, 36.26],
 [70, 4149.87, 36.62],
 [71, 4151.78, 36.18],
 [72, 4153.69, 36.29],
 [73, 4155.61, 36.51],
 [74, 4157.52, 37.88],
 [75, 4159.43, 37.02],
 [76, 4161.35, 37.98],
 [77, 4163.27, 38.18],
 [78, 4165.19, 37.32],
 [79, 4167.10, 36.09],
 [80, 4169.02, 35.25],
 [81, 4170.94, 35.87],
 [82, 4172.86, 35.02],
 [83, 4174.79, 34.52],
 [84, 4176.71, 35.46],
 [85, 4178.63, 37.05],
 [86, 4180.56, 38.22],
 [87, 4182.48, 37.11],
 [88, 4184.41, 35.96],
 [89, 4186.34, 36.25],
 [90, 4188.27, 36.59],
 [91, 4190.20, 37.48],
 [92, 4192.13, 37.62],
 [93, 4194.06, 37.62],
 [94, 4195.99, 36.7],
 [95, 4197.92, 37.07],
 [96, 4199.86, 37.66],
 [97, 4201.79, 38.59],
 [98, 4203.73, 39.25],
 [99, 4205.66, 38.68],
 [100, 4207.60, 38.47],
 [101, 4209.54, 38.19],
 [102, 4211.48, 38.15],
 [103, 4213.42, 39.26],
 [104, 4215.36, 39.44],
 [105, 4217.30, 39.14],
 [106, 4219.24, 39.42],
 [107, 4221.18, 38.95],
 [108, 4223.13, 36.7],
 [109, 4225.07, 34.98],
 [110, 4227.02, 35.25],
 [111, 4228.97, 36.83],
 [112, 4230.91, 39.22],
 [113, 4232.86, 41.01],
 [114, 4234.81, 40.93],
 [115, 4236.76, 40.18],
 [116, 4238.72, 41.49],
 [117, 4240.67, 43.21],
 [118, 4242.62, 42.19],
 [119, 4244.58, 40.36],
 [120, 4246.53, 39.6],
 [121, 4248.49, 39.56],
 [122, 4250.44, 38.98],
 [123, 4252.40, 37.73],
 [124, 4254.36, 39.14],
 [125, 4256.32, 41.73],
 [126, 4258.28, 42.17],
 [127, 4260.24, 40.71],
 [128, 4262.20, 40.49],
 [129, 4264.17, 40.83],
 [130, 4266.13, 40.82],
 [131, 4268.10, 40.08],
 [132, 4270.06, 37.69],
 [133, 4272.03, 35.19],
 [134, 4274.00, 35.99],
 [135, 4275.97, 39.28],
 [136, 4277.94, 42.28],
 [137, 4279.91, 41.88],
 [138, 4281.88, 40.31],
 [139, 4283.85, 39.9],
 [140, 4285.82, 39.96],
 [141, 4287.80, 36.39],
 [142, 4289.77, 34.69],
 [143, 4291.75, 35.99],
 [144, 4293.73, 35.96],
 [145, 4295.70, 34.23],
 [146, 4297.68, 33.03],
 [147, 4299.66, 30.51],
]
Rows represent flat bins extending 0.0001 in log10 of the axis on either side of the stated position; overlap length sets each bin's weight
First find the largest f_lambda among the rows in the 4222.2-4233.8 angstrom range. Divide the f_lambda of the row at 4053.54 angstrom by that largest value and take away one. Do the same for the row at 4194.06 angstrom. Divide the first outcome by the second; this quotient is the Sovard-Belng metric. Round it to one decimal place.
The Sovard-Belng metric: 1.1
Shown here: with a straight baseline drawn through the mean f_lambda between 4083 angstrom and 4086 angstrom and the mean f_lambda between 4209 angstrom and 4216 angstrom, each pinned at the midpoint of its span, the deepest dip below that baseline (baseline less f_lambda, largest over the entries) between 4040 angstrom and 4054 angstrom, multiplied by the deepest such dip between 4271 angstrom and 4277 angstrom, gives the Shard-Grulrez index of 14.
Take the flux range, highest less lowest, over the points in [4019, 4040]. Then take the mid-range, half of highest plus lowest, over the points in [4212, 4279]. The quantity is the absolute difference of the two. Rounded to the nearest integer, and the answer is 35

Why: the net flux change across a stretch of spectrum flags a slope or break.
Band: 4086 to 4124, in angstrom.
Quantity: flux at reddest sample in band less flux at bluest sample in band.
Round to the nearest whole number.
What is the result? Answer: -2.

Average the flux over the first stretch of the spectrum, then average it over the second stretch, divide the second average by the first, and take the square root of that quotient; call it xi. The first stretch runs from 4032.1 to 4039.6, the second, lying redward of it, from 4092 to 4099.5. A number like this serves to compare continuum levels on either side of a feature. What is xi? 0.99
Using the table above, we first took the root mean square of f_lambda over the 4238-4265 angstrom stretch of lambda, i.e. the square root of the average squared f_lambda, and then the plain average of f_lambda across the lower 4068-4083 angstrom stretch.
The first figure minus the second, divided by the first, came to 0.10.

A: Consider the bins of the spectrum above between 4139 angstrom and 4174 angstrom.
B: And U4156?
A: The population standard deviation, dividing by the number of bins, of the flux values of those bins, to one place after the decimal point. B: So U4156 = 1.1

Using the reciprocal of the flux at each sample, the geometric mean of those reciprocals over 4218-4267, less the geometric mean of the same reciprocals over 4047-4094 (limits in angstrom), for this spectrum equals -0.0017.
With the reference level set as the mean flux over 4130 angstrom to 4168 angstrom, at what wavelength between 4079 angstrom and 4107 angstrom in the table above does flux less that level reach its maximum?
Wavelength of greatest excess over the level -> 4091.05 angstrom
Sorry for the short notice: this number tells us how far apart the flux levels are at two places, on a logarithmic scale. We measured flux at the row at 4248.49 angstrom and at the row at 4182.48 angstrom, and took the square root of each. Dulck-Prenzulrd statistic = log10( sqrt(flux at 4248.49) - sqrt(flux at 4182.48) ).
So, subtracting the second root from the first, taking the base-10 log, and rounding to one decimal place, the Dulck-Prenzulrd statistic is -0.7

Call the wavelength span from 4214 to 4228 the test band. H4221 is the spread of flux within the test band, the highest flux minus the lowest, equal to 4.5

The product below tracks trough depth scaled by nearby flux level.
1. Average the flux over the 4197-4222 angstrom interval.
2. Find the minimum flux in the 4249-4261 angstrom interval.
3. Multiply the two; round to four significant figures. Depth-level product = 1458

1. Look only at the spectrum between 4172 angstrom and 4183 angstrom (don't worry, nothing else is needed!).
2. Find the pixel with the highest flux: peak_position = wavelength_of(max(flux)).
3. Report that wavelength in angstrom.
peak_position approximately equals 4180.56 angstrom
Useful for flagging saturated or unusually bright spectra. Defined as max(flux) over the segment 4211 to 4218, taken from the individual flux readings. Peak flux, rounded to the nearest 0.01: 39.44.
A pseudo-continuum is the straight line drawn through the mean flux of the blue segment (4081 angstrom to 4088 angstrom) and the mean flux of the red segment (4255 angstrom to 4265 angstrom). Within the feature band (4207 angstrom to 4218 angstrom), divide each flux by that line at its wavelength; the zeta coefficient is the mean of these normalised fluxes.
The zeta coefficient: 0.95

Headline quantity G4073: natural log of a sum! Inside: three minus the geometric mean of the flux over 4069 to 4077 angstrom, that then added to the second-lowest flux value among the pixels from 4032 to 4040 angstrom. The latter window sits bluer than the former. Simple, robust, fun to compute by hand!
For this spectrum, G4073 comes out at 1.67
